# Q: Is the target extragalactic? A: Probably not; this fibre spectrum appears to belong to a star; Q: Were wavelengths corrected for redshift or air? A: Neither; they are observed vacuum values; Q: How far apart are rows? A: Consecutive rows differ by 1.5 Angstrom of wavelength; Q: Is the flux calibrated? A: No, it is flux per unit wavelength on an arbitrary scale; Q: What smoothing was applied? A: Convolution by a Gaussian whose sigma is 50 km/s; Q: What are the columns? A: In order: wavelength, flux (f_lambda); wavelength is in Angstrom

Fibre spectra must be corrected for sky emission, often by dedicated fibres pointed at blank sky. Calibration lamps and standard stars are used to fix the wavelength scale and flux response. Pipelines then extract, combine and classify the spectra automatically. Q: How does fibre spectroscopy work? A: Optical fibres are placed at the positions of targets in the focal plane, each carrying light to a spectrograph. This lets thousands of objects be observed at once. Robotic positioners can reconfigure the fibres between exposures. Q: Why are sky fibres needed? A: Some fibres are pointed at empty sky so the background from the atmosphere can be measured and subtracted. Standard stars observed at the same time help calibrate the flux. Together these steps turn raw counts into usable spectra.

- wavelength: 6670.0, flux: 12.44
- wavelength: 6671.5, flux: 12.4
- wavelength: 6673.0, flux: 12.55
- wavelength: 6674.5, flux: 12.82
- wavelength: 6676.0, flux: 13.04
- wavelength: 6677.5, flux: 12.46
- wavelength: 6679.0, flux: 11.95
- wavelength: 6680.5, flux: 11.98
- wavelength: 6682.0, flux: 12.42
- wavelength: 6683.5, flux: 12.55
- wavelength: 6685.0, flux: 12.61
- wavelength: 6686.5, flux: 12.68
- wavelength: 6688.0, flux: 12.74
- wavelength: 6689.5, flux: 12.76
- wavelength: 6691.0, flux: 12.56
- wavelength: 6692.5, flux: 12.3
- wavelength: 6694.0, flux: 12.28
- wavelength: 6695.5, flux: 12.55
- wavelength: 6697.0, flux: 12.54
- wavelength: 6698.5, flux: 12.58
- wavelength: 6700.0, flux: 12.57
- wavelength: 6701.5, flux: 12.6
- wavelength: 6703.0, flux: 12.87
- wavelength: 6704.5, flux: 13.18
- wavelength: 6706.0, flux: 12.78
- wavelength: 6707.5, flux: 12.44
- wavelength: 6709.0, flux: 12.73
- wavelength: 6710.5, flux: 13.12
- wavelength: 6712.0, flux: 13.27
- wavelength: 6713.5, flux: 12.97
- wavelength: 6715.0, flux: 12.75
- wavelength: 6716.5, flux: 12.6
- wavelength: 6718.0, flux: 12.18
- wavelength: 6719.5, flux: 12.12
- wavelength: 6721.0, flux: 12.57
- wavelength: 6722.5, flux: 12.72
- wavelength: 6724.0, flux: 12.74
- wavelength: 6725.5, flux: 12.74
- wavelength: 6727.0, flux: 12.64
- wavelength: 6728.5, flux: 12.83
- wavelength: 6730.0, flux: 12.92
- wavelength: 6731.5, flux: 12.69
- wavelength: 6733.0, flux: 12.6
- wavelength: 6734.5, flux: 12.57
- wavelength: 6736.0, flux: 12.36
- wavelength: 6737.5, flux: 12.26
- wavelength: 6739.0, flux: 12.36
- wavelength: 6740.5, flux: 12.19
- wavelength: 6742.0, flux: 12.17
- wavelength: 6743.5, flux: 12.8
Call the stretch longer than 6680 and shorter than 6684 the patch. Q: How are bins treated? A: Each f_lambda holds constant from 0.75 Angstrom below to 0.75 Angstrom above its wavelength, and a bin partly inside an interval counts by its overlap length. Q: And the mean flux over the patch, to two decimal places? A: 12.32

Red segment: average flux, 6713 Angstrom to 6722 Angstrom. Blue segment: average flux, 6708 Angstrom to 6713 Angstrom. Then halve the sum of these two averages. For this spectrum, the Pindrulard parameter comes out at 12.8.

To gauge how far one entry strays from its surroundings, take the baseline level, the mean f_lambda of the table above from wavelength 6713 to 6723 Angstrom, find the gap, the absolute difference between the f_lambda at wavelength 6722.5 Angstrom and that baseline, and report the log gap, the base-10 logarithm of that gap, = -0.8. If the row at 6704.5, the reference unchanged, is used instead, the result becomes -0.2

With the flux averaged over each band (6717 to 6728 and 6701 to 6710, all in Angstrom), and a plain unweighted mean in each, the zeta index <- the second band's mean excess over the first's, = 0.24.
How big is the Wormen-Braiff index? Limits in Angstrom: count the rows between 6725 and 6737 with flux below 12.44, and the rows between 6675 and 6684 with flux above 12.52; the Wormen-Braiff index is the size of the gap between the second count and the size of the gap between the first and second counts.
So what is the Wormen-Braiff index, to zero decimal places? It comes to 1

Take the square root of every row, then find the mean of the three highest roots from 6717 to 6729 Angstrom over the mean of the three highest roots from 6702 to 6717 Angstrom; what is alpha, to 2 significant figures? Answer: 0.98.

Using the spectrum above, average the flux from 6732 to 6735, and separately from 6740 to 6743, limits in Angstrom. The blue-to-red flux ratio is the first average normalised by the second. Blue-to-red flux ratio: 1.03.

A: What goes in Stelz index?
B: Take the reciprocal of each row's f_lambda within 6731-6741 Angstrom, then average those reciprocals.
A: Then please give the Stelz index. 0.0804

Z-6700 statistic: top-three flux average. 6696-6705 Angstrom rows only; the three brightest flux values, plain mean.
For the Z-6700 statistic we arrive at 12.88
